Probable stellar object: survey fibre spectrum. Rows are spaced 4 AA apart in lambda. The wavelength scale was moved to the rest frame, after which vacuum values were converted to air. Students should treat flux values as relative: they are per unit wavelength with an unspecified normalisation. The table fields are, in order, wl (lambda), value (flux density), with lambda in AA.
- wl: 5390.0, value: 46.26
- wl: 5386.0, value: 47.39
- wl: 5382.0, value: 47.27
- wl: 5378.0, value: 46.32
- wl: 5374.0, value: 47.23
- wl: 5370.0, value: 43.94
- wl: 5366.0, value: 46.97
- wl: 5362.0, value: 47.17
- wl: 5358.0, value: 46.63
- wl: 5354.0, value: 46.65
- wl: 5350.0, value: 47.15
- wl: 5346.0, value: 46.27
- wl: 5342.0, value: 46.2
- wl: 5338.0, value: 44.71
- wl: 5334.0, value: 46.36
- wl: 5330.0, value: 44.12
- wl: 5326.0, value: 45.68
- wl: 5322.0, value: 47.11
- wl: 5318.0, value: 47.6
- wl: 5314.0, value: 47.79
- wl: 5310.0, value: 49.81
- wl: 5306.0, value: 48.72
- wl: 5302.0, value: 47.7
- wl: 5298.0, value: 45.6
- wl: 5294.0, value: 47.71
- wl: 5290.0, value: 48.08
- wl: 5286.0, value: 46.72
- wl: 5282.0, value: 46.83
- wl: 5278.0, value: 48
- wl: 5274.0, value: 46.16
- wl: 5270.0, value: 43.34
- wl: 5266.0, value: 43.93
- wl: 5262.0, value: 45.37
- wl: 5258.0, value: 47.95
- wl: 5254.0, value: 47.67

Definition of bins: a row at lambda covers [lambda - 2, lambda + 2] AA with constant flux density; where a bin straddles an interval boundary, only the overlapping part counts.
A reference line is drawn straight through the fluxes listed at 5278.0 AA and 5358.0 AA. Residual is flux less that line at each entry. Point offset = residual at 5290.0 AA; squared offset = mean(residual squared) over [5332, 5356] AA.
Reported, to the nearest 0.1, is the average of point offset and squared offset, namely 0.7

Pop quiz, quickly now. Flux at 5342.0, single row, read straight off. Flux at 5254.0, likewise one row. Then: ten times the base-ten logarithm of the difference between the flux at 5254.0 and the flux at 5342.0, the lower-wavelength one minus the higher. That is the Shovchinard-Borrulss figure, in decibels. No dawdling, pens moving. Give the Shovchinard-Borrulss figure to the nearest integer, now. 2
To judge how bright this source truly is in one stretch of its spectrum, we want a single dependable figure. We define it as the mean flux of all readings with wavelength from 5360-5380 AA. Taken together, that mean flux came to 46.3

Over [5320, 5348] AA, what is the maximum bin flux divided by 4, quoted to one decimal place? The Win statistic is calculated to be 11.8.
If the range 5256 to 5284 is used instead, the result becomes 12.0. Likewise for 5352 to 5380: 11.8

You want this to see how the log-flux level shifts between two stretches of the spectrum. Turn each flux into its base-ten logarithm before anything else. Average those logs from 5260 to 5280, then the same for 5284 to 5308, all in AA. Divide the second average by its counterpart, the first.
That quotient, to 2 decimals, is 1.01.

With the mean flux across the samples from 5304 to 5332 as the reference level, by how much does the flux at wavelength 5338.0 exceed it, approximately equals -2.6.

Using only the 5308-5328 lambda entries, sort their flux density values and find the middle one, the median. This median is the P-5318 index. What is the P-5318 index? 47.6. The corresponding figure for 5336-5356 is 46.3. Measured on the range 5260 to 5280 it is 45.4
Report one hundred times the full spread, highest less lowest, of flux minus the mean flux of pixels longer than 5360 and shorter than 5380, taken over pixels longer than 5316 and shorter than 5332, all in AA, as 348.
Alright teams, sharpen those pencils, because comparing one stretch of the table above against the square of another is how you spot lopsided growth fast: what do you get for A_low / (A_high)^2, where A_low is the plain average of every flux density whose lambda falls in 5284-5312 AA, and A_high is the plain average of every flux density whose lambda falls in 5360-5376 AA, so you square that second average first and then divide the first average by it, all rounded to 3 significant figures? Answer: 0.0223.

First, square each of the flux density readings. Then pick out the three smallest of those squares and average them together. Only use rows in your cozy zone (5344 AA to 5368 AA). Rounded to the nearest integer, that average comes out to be 2164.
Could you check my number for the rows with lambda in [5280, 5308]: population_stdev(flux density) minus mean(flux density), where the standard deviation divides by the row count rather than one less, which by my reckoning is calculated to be -46.4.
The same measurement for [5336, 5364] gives -45.6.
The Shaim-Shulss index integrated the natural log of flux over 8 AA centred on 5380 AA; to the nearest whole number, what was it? 31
